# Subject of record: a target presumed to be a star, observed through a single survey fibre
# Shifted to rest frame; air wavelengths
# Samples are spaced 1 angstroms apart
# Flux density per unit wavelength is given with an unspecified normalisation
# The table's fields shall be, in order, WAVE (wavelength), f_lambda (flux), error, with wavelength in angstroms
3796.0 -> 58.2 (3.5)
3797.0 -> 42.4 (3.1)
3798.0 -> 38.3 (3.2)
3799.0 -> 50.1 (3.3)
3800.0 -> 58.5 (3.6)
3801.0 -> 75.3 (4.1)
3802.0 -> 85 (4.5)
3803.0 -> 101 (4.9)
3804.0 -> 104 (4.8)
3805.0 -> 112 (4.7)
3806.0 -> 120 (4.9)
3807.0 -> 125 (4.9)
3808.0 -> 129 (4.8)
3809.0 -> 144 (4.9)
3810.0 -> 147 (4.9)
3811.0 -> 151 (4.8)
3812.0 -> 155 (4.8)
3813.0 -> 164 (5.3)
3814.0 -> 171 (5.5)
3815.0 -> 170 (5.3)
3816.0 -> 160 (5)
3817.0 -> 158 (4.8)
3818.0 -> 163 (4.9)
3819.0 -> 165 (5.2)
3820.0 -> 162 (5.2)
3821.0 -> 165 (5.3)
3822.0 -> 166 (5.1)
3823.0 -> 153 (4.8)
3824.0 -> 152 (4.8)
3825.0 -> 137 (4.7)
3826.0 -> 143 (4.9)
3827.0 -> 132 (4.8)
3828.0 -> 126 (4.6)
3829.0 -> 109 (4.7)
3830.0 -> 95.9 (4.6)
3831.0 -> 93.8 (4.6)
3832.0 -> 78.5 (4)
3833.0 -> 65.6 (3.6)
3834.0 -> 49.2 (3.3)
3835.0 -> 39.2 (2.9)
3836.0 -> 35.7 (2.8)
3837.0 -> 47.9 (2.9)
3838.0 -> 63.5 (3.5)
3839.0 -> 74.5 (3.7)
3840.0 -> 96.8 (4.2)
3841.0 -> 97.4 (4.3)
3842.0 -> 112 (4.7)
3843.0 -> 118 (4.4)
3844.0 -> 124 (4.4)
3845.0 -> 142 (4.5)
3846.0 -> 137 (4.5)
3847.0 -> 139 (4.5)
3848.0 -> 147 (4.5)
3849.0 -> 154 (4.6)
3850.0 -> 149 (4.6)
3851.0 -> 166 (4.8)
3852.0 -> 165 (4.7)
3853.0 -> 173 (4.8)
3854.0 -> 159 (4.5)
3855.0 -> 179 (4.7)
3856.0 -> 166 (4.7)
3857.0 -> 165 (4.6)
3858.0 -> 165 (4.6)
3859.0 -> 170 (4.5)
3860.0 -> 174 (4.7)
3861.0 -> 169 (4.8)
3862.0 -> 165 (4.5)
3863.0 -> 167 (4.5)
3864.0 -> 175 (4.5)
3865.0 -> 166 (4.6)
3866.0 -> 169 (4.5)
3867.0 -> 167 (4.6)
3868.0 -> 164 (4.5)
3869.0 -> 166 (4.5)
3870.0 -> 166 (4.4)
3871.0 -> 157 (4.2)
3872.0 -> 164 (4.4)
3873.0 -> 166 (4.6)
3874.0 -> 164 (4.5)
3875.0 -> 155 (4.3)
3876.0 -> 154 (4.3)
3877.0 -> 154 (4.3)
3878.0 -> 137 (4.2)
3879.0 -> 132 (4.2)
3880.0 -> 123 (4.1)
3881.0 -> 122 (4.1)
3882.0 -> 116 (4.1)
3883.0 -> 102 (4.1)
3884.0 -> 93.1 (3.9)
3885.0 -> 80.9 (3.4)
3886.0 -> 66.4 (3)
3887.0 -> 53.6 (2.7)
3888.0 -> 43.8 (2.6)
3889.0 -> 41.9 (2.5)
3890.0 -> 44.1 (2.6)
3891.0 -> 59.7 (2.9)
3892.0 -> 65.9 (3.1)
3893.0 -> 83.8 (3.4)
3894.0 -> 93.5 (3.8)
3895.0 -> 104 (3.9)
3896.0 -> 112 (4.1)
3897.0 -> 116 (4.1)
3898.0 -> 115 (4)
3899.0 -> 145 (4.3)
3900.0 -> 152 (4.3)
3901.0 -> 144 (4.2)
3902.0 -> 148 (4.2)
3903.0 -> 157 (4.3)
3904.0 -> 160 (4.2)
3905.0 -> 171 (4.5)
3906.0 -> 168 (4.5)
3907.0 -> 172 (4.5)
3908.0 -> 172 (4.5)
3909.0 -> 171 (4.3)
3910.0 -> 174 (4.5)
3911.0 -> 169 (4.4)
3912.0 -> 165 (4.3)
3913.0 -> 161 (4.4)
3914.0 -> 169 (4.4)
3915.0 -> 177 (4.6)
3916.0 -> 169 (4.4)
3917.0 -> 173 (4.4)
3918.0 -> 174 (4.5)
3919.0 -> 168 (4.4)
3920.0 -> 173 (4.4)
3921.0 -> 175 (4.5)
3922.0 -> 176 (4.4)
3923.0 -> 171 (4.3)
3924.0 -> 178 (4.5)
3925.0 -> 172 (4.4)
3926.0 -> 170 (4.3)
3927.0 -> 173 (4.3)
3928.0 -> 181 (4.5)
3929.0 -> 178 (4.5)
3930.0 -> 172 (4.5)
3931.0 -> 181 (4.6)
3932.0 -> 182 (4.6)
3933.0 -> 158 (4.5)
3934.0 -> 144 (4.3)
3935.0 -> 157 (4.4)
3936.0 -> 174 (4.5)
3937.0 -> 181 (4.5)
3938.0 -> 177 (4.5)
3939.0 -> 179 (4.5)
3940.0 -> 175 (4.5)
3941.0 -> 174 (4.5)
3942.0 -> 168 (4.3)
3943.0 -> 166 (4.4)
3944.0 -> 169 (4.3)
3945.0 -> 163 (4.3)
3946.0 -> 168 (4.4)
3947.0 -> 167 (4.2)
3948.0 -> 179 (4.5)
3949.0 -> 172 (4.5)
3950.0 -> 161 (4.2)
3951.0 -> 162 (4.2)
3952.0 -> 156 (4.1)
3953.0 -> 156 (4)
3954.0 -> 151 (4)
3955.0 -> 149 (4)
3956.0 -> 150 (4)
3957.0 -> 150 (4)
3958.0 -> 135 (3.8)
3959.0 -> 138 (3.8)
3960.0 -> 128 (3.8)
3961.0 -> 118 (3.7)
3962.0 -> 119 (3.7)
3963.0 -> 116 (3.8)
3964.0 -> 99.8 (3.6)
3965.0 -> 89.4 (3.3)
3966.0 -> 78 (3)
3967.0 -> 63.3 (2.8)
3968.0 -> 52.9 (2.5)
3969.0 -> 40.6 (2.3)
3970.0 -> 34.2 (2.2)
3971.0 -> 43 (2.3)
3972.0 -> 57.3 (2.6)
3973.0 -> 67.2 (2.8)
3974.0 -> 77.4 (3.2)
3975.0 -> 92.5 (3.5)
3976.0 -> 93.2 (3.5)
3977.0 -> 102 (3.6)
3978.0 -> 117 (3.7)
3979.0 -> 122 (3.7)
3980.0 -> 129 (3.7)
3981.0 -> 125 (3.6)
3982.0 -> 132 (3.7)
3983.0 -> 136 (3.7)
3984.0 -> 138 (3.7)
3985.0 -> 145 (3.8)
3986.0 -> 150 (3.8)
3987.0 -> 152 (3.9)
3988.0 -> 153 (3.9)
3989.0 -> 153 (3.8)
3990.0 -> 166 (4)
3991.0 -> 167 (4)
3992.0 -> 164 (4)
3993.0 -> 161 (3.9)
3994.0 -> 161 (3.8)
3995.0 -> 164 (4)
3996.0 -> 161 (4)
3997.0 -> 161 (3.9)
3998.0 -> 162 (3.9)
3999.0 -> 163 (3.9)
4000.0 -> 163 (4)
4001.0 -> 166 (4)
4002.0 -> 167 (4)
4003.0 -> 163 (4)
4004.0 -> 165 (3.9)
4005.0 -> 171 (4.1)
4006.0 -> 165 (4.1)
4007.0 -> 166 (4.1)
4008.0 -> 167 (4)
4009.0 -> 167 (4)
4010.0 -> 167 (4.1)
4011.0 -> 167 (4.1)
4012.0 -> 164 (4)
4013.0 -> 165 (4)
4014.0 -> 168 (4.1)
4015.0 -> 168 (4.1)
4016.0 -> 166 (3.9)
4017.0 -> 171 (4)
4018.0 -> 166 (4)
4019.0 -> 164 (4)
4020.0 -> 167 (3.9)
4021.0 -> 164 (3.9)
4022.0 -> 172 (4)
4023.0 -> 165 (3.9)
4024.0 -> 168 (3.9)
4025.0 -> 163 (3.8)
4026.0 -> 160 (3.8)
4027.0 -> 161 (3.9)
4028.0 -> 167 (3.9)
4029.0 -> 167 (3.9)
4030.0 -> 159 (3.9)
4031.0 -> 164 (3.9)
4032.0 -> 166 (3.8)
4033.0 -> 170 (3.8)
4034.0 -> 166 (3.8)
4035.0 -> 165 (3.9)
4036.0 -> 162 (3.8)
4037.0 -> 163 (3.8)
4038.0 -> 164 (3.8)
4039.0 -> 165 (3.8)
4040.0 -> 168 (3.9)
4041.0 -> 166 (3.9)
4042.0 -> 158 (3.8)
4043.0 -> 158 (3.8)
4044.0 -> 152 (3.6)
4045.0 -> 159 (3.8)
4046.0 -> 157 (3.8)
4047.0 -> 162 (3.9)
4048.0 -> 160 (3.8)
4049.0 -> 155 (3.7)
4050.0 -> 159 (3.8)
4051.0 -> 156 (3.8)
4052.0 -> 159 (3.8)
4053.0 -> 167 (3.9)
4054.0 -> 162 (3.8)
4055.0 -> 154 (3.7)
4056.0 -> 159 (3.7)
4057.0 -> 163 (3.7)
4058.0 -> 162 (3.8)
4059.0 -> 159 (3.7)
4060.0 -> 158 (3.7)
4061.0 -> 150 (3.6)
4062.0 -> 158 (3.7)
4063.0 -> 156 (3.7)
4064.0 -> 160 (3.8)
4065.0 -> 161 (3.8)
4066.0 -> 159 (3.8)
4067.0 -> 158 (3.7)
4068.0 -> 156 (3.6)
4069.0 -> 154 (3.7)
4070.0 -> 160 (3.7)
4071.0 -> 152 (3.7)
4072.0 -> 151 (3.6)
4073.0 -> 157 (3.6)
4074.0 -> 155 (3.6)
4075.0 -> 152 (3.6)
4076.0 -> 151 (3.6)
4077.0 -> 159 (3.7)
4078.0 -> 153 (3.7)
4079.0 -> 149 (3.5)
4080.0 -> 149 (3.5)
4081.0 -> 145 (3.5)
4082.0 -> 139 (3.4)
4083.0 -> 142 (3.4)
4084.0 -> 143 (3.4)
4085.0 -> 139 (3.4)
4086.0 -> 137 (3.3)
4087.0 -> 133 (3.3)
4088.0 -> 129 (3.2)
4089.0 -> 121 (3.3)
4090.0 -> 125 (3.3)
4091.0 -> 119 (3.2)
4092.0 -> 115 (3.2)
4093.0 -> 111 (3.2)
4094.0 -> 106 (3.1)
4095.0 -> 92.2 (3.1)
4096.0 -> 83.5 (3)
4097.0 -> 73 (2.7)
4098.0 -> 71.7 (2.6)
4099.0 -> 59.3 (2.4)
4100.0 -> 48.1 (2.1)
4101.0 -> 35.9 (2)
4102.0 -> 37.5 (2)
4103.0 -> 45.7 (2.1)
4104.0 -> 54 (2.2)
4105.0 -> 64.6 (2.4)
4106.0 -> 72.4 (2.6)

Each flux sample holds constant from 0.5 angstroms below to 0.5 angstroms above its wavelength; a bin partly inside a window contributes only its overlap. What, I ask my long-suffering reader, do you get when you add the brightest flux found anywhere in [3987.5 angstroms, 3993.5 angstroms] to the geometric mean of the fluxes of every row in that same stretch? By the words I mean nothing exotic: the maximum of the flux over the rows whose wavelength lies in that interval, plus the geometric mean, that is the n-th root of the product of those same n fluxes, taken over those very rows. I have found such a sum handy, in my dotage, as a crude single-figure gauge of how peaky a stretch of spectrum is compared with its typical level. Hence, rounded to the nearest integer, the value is 328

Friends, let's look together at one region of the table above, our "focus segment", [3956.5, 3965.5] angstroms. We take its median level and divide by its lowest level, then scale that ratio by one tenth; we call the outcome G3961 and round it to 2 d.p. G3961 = 0.13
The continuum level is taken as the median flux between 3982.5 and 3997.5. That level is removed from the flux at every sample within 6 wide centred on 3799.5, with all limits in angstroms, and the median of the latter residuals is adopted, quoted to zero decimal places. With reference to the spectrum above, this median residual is -107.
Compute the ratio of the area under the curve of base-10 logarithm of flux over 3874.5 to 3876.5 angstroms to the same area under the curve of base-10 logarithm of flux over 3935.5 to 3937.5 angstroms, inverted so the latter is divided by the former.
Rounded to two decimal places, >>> 1.03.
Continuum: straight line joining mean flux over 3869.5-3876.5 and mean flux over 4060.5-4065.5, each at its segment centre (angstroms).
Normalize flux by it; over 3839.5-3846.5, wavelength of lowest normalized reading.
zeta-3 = 3840.0 angstroms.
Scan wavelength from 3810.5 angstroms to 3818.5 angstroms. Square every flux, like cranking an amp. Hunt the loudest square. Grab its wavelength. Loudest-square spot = 3814.0 angstroms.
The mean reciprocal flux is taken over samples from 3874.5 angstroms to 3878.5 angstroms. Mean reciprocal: 0.0067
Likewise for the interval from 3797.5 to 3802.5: 0.0176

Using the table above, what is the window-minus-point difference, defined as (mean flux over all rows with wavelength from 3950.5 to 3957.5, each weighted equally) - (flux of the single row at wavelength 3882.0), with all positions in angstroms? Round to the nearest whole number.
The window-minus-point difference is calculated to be 37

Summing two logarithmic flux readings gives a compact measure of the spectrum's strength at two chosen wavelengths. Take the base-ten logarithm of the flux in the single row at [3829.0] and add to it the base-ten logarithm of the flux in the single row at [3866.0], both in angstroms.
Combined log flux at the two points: 4.27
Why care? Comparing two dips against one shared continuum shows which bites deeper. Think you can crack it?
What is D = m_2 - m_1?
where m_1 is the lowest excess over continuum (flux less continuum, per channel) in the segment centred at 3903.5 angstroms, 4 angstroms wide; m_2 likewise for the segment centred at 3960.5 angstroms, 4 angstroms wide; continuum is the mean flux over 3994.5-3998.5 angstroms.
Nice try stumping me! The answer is -30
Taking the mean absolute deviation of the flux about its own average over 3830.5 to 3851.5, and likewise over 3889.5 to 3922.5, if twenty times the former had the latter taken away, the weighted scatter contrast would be 681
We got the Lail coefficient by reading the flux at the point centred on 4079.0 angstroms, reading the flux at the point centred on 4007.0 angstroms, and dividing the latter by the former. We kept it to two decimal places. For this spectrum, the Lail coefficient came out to 1.11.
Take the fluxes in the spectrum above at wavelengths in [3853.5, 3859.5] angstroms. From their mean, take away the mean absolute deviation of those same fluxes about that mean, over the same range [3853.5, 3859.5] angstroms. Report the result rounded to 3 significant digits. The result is 163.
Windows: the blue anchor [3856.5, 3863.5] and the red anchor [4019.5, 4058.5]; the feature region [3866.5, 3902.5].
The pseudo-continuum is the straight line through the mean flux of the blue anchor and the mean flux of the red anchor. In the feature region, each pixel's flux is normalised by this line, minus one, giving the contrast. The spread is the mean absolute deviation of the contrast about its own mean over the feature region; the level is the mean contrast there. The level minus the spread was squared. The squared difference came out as 0.25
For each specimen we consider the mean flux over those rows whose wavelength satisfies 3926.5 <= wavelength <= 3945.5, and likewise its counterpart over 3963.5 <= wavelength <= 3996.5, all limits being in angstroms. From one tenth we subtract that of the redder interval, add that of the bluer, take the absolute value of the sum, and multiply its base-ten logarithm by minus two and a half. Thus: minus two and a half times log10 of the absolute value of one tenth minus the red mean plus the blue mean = -4.4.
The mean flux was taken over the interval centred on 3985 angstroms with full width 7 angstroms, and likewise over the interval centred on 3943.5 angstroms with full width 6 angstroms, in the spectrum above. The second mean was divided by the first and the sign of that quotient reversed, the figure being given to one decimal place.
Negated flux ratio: -1.2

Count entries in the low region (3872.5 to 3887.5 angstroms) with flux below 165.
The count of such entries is 14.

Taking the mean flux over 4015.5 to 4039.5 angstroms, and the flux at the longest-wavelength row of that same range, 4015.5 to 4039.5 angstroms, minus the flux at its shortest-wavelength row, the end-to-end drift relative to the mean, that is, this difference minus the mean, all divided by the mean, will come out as -1.01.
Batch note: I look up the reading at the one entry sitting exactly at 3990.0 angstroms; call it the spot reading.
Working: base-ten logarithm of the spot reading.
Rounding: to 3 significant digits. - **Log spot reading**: 2.22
